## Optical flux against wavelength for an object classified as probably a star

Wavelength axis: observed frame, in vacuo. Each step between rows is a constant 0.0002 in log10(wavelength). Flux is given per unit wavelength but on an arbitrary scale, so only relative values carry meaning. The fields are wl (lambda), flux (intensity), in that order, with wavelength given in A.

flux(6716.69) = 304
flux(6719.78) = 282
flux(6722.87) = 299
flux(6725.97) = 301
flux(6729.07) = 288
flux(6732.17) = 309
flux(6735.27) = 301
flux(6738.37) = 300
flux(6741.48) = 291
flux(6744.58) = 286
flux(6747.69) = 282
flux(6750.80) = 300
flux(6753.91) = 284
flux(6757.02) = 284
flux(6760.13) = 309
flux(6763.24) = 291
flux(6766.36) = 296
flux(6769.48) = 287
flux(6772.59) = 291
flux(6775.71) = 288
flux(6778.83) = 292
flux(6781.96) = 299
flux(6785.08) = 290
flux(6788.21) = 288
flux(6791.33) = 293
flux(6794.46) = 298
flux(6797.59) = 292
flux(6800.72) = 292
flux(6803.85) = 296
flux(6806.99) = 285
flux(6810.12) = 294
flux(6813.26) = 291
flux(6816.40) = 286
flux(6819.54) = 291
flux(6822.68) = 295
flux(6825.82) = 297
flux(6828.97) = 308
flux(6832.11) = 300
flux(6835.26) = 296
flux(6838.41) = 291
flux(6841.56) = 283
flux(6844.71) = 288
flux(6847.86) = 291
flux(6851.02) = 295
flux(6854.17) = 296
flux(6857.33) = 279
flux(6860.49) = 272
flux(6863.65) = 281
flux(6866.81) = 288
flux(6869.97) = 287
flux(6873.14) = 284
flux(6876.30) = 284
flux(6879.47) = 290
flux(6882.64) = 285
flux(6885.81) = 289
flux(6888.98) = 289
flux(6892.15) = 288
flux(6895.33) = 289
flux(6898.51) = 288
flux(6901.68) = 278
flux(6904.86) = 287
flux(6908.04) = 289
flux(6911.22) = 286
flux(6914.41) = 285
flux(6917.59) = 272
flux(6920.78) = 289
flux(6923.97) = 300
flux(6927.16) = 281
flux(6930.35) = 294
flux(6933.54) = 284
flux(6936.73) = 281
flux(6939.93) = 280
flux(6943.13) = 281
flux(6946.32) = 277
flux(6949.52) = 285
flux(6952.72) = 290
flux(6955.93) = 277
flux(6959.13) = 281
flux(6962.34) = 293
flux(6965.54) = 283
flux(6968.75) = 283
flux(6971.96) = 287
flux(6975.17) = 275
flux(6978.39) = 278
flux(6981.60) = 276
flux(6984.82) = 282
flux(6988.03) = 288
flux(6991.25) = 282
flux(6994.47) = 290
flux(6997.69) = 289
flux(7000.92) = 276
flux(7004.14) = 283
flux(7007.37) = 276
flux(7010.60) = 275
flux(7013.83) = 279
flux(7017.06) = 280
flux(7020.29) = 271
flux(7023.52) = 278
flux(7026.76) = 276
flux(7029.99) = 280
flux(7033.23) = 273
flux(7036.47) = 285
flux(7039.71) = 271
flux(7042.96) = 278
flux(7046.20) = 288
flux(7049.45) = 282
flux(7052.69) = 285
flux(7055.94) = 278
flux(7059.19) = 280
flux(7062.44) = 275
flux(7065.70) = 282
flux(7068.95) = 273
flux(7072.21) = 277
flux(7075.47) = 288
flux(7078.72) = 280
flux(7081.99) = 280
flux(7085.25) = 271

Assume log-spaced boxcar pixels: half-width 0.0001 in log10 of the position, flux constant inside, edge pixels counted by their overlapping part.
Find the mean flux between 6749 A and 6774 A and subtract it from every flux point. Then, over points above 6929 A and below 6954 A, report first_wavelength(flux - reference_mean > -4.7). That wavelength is 6930.35 A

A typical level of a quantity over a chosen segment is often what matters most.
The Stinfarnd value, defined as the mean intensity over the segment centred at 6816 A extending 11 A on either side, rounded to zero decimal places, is 291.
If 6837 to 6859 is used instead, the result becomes 289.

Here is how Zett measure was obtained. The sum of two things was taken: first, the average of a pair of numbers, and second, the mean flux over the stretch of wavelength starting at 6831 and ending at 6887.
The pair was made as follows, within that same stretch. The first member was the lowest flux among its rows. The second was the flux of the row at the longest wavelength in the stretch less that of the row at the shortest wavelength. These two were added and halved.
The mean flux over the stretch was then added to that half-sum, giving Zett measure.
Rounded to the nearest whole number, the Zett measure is 418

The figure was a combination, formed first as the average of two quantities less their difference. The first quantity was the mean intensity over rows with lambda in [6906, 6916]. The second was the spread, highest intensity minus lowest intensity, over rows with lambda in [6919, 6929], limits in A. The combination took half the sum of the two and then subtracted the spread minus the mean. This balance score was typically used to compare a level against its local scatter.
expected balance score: 420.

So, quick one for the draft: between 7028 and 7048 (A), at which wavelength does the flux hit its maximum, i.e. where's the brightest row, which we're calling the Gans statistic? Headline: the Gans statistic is 7046.20 A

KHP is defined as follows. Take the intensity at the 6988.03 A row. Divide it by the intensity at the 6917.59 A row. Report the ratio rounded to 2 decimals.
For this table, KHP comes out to 1.06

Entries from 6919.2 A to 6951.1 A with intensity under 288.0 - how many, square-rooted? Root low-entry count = 2.6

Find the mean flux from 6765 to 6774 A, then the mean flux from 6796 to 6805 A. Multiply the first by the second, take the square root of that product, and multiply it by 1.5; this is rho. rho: 438.5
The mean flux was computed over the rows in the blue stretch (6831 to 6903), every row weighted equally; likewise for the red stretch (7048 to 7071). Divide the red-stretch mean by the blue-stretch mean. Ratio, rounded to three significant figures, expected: 0.972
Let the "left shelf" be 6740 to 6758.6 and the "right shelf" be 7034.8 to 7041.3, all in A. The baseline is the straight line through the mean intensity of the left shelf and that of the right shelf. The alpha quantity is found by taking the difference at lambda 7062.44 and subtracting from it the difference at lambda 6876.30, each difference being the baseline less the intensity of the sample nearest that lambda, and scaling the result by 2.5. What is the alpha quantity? 7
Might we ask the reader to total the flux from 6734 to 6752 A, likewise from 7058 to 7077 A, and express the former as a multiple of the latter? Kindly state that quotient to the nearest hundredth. 1.05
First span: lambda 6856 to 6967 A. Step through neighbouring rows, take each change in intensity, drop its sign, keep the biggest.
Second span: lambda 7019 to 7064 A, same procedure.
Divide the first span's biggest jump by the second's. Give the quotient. 1.36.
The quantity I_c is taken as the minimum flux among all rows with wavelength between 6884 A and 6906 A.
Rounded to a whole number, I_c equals 278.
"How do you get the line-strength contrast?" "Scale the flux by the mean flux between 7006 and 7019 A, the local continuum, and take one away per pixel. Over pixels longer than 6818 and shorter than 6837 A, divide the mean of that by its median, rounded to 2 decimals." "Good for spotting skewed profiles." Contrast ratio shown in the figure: 1.07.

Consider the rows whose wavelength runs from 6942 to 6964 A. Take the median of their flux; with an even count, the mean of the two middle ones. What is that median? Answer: 281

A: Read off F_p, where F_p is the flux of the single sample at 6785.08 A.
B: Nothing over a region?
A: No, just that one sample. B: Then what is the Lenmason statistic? 290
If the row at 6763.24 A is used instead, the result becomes 291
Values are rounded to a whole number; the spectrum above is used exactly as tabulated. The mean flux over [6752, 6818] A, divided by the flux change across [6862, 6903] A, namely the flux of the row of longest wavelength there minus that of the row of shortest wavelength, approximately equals -97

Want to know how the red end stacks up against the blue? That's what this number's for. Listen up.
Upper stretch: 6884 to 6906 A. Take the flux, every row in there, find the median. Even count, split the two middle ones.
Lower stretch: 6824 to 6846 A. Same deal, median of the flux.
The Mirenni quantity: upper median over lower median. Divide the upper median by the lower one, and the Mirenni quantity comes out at 0.973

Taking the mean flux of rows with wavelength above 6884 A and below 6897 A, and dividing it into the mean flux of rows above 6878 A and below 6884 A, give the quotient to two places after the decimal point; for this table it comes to 1.00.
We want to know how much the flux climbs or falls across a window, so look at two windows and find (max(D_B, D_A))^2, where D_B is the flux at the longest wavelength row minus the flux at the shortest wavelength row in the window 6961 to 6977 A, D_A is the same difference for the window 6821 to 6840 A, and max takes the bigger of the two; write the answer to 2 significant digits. 16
